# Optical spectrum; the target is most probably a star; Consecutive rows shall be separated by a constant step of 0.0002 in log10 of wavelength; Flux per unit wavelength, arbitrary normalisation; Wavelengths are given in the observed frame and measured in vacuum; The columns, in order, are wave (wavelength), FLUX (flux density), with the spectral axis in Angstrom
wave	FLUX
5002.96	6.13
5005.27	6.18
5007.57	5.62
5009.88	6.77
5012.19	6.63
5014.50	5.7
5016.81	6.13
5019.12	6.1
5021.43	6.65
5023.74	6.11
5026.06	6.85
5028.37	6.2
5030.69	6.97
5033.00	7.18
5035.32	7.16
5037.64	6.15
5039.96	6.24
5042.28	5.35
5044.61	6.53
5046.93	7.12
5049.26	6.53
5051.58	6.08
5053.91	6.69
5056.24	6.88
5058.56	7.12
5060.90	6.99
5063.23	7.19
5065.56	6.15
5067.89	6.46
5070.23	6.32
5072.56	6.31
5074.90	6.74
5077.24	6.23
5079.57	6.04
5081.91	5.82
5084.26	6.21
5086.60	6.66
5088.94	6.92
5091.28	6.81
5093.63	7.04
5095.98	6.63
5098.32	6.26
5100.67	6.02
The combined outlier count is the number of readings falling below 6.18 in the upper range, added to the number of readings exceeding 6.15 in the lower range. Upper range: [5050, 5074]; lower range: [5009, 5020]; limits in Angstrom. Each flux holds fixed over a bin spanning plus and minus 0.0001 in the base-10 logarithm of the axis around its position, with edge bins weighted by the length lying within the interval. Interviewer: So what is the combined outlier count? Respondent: 4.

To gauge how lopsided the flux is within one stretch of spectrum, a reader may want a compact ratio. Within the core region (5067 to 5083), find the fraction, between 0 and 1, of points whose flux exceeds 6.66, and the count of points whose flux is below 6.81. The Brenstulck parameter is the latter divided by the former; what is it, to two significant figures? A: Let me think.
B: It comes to 49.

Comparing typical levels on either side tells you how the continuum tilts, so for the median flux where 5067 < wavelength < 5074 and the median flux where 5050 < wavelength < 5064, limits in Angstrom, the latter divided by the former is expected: 1.10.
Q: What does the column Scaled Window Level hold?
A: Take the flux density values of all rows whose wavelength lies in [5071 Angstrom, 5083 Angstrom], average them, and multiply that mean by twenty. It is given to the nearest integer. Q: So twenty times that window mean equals 125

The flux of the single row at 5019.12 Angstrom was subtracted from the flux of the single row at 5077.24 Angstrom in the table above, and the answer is 0.1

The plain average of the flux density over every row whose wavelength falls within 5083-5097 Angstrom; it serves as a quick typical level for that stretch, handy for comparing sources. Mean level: 6.7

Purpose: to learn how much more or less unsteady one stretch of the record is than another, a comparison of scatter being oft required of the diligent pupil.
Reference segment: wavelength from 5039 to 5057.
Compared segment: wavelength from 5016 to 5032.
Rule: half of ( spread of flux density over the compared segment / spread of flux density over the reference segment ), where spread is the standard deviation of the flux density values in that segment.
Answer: 0.3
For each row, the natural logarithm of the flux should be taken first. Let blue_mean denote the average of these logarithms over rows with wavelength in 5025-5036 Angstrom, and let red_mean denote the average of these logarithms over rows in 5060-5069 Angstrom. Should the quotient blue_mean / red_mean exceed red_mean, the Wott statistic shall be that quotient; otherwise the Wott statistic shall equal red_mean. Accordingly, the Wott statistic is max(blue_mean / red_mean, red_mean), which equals 1.900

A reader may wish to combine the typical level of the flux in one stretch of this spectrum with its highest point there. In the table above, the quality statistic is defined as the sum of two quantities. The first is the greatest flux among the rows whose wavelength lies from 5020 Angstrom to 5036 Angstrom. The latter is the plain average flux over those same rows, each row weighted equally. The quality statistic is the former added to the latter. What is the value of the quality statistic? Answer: 13.9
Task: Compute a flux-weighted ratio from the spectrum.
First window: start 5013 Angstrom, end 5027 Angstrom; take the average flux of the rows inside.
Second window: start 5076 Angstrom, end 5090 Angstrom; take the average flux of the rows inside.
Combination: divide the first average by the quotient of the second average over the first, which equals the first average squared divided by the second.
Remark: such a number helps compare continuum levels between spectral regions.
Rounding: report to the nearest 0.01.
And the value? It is 6.20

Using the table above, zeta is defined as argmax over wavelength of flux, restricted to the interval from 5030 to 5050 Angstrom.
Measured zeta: 5033.00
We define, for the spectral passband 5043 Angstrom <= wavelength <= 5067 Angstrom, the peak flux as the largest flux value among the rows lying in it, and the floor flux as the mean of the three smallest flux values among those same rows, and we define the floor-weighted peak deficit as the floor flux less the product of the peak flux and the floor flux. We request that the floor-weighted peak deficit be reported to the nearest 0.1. -38.7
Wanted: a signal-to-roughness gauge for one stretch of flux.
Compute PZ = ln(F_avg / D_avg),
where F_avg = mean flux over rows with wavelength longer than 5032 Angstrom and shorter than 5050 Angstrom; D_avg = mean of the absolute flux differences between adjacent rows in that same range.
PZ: 2.35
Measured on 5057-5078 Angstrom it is 2.95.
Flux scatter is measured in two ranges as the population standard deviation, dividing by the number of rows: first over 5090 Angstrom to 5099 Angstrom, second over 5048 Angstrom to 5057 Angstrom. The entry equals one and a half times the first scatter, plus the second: 0.72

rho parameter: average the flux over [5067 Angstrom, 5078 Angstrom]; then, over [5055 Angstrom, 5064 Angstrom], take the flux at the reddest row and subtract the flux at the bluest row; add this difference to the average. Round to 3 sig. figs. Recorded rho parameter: 6.72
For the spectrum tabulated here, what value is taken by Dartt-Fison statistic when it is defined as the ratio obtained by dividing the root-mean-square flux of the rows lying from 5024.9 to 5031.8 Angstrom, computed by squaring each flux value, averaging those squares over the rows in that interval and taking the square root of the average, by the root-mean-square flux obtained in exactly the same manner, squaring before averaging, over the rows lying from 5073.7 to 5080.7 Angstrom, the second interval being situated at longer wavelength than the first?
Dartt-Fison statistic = 1.05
